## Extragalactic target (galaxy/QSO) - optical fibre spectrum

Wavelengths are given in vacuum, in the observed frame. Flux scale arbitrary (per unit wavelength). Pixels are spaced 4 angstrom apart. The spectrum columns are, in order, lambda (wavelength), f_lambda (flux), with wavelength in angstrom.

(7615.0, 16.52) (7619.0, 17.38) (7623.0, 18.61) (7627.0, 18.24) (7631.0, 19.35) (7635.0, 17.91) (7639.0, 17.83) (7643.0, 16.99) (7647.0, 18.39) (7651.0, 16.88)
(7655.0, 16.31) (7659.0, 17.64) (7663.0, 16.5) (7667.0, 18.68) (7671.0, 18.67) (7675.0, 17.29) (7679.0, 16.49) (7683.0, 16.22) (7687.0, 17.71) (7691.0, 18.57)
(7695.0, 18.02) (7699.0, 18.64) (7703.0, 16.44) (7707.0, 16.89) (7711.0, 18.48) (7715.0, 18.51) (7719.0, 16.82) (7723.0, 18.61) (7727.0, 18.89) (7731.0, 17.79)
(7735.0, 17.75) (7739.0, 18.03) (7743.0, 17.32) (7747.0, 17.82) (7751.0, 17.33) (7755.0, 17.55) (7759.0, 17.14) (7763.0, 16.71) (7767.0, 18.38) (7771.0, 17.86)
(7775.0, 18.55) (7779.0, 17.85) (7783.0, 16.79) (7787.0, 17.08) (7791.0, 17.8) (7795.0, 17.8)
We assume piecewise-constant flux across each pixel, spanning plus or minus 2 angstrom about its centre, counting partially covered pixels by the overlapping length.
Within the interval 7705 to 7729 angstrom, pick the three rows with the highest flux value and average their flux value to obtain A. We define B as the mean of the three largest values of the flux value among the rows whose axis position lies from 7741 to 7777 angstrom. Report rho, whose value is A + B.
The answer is 36.9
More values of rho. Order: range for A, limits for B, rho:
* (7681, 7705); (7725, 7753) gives 36.7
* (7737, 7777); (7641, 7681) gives 36.9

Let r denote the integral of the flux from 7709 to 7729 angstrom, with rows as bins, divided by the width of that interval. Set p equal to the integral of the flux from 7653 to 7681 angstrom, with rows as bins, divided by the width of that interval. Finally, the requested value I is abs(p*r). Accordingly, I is 317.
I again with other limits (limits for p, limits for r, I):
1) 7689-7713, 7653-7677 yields 312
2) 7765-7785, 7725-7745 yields 321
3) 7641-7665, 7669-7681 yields 299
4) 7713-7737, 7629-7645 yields 325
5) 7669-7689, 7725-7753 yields 308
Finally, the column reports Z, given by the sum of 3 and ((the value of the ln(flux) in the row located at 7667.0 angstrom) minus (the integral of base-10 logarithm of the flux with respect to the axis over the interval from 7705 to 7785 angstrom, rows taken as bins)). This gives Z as -94.0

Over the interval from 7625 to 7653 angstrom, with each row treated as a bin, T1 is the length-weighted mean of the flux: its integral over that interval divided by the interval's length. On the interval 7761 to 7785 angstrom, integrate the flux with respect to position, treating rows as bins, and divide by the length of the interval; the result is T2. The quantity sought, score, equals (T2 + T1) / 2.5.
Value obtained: 14.3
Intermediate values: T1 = 17.9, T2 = 17.7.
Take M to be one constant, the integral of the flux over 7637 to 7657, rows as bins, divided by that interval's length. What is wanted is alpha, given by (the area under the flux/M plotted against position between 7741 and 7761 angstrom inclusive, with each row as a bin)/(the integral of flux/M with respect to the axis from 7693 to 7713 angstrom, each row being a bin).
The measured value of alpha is 0.99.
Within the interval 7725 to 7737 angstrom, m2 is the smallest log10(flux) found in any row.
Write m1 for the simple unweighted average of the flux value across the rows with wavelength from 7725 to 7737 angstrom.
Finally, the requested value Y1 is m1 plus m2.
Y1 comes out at 19.4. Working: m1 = 18.14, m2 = 1.25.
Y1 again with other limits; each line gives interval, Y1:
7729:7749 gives 19.0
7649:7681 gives 18.5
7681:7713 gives 18.8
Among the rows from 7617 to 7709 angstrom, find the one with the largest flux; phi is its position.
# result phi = 7631.0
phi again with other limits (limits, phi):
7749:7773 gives 7767.0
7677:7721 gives 7699.0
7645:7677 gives 7667.0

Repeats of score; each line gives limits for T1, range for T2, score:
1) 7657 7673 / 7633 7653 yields 14.2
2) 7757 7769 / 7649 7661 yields 13.7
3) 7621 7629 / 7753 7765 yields 14.2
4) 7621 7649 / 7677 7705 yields 14.3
